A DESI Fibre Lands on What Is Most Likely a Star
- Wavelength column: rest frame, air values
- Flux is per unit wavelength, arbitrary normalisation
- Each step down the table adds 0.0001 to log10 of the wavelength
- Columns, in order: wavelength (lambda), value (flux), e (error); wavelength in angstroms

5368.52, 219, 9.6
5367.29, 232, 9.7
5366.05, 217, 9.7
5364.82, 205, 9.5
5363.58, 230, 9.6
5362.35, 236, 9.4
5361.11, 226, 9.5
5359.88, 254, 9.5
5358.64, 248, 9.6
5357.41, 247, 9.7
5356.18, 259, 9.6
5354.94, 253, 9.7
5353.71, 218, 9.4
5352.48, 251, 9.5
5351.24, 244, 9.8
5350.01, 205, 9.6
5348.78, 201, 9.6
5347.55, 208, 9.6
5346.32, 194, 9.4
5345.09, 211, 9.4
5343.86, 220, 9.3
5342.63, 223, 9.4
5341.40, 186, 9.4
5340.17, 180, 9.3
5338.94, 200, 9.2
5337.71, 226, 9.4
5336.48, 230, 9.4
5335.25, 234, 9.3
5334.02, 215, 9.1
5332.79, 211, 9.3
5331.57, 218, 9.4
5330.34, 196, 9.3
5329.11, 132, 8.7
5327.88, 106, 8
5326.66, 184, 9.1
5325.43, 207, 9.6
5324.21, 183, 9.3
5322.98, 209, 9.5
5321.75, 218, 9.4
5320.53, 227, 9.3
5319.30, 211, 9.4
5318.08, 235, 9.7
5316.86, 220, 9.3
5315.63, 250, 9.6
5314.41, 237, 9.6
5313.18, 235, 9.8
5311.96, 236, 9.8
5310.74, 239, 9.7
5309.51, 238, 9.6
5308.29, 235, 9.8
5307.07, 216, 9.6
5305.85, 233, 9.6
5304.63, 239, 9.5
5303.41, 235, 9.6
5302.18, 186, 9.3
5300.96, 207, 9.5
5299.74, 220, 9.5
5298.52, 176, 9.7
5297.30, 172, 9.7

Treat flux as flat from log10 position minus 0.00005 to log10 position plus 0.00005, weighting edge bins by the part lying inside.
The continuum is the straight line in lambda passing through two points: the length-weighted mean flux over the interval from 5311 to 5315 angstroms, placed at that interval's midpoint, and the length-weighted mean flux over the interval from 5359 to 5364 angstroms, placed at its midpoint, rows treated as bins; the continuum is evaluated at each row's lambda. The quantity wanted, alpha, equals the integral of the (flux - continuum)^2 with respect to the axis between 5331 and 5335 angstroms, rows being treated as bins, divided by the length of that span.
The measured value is 450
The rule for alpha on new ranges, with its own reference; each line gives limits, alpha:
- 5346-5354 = 780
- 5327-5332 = 7494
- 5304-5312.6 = 62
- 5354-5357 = 347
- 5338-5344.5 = 1454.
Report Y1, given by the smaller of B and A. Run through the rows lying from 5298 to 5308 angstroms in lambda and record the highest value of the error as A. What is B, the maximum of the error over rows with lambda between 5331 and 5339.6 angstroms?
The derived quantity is 9.40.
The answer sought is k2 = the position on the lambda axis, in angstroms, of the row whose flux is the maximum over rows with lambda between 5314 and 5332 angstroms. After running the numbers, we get 5315.63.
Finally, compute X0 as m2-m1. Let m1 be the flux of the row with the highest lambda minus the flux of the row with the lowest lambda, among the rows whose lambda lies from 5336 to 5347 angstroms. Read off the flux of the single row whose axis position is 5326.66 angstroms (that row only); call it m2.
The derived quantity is 220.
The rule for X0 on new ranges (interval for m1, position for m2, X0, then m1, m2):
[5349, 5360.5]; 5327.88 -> 57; 49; 106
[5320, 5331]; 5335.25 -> 265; -31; 234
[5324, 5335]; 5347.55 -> 176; 32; 208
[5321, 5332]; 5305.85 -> 233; 0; 233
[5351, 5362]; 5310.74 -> 257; -18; 239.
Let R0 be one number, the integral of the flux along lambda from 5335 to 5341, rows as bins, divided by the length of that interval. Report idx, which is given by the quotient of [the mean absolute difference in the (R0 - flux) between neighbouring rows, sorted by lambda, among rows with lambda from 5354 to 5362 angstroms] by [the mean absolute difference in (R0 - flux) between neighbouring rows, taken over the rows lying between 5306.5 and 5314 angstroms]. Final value 2.0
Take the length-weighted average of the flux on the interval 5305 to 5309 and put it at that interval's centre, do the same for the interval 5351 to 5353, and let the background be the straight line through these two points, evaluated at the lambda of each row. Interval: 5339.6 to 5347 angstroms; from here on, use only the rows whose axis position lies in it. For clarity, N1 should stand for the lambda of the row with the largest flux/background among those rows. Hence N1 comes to 5342.63 angstroms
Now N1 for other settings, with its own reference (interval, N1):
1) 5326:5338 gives 5335.25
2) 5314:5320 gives 5315.63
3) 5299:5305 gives 5304.63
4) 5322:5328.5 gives 5322.98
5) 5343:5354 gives 5352.48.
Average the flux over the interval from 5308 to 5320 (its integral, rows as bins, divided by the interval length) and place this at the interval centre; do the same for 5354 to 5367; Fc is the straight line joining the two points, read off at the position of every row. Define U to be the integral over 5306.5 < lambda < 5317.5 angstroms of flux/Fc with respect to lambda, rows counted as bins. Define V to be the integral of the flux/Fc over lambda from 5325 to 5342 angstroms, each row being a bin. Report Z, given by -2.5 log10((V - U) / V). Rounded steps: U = 11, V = 14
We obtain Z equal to 1.7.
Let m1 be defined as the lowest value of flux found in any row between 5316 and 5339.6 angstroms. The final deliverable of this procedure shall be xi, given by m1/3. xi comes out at 35.3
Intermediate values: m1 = 106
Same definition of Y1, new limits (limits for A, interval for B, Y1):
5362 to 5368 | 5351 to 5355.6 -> 9.70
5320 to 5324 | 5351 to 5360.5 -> 9.50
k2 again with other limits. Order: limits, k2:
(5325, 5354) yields 5352.48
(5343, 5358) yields 5356.18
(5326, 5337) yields 5335.25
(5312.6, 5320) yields 5315.63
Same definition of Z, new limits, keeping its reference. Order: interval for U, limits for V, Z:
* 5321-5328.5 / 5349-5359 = 1.0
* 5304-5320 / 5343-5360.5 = 3.0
